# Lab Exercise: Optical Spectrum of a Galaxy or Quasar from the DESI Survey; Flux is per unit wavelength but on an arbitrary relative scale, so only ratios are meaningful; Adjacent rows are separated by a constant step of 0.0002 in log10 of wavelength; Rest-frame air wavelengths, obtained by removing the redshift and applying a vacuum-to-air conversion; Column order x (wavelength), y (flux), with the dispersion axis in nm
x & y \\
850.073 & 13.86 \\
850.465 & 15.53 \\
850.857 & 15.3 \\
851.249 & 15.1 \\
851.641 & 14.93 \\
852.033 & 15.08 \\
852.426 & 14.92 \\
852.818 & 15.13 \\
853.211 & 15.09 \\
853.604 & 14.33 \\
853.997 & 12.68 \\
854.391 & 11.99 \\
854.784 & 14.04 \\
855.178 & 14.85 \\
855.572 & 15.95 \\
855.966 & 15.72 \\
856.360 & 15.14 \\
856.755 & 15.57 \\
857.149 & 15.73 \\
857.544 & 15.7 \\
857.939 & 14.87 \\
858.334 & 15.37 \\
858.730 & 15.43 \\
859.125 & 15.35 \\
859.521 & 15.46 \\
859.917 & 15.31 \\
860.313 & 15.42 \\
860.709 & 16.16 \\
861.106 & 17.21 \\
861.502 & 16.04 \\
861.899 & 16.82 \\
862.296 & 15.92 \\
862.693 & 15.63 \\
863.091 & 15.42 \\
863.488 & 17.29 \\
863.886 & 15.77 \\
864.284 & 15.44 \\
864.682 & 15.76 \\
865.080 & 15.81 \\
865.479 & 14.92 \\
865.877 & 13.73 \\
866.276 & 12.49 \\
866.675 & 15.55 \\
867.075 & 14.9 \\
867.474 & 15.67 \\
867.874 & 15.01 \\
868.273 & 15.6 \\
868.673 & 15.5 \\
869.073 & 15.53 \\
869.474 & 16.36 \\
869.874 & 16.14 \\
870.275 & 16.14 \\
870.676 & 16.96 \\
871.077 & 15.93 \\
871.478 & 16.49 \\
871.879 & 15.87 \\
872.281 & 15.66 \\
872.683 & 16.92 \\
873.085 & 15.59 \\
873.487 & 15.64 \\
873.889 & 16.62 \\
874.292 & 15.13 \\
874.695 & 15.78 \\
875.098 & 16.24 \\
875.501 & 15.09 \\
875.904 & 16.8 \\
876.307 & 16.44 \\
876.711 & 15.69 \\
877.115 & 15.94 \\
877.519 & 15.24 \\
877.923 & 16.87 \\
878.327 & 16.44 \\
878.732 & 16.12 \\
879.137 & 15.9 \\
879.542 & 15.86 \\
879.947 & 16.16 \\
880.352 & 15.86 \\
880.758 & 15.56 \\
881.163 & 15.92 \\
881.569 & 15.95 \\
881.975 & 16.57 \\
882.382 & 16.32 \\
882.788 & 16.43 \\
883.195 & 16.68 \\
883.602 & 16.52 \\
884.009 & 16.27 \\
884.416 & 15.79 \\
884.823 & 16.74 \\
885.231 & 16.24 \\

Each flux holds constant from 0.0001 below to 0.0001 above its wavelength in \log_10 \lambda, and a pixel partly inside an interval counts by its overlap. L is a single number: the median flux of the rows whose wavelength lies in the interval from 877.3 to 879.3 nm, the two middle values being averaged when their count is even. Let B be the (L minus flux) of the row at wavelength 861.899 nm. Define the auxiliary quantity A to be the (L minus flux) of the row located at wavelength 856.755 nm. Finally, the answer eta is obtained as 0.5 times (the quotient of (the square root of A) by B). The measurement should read -0.5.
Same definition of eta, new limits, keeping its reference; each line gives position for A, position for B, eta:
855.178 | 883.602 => -1.4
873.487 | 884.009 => -2.3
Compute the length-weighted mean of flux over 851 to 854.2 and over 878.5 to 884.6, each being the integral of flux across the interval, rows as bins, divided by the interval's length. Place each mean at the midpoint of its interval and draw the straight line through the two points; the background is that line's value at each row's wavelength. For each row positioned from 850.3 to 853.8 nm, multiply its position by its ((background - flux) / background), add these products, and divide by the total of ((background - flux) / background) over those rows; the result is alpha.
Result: 851.34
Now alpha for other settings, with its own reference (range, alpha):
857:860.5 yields 858.48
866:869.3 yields 866.36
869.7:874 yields 871.55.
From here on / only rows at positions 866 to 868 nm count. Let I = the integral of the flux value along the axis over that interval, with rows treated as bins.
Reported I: 29.3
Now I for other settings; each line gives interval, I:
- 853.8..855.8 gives 27.9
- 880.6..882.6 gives 32.2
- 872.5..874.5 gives 31.9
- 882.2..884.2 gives 32.9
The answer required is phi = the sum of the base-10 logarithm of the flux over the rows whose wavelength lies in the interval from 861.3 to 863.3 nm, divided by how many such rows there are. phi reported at 1.20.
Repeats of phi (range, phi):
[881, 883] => 1.21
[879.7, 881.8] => 1.20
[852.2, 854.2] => 1.16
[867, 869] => 1.19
